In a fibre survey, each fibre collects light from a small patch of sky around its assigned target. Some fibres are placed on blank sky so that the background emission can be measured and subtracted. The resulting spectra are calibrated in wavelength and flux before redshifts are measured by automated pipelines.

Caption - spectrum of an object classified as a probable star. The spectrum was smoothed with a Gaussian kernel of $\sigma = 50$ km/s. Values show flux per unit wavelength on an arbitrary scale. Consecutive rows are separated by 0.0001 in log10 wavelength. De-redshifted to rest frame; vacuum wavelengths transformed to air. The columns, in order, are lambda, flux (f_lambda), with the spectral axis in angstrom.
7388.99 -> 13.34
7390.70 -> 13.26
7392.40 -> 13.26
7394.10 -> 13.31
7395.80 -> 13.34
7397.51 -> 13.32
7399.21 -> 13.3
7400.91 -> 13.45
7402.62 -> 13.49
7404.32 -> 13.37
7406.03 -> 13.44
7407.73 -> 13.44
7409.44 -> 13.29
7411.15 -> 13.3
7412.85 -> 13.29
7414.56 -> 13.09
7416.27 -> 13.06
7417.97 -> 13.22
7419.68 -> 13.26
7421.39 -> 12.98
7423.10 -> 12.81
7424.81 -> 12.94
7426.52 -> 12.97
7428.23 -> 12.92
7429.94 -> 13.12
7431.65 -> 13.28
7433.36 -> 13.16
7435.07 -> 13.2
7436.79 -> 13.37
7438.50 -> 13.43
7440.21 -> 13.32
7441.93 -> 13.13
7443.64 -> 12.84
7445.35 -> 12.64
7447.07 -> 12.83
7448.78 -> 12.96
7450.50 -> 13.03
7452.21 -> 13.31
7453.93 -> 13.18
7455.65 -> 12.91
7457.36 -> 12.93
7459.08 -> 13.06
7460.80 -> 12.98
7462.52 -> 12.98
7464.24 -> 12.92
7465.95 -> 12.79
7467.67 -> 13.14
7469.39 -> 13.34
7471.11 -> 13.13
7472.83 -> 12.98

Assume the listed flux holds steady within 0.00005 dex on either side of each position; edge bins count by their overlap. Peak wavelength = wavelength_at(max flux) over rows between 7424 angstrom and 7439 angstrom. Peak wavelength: 7438.50 angstrom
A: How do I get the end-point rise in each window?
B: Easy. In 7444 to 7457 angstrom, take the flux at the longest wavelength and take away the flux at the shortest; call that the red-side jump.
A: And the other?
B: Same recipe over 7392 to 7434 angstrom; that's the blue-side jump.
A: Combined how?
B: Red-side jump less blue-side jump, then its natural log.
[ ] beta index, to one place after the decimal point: -1.0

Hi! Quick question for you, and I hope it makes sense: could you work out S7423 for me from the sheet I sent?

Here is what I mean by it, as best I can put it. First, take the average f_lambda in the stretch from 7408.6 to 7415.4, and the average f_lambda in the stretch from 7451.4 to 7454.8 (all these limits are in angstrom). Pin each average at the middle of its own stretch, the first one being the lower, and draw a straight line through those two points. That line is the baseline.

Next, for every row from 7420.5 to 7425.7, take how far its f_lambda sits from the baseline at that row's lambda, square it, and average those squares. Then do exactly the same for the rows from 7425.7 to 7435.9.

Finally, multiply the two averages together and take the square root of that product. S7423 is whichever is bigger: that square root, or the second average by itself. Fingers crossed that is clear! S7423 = 0.06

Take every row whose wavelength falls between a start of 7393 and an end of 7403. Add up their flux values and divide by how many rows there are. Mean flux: 13.4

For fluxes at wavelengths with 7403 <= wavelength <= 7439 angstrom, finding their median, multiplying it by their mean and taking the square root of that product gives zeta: 13.2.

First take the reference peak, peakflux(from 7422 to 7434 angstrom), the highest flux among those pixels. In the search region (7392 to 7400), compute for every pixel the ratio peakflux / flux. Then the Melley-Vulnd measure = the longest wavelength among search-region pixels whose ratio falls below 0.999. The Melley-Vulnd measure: 7399.21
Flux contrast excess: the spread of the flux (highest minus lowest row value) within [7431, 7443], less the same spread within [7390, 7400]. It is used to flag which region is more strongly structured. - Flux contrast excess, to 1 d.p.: 0.2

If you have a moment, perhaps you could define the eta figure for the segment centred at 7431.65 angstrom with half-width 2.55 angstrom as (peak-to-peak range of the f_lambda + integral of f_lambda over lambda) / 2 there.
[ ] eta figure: 34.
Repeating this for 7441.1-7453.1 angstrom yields 78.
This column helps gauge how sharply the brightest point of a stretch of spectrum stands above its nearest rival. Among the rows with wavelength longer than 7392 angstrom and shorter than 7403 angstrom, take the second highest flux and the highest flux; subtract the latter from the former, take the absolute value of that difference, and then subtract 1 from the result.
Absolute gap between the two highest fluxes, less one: -0.96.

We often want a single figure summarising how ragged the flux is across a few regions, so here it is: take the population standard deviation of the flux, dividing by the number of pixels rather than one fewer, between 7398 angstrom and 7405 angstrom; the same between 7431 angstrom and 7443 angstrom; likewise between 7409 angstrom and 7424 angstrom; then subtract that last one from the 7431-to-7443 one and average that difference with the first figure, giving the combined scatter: 0.01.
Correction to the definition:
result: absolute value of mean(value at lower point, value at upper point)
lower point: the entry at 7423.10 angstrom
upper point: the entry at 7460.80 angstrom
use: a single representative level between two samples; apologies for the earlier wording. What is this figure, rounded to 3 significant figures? 12.9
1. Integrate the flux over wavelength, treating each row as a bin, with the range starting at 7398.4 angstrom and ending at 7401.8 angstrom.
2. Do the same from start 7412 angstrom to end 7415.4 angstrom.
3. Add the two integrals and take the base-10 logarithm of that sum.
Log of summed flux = 1.96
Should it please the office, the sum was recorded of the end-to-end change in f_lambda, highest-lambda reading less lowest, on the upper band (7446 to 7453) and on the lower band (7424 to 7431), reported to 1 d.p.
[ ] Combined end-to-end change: 0.7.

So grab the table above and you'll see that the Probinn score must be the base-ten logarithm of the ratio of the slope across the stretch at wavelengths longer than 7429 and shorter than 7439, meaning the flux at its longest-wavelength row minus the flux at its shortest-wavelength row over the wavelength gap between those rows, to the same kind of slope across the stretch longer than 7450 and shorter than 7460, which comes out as 1.0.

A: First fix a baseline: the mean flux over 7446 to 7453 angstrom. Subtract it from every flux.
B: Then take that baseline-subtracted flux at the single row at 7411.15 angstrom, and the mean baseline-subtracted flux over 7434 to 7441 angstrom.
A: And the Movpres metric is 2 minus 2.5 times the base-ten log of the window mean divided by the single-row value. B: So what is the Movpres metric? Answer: 2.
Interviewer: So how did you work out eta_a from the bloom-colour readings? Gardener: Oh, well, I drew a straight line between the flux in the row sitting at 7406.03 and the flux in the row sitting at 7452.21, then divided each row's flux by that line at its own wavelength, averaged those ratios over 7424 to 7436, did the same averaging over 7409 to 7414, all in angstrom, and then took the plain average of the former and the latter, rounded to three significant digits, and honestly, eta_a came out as 0.984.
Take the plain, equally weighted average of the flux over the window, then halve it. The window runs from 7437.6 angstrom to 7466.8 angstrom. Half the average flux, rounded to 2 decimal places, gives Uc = 6.51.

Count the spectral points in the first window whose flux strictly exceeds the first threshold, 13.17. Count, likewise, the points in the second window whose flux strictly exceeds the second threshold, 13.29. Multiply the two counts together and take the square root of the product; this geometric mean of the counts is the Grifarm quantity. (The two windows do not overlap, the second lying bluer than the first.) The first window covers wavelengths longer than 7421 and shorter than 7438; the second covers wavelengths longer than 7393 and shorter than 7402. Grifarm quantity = 4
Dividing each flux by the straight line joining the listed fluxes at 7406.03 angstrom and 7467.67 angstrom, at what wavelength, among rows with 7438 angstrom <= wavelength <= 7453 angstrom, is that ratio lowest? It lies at 7445.35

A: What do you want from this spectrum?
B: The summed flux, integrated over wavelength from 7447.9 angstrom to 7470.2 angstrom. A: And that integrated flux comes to 291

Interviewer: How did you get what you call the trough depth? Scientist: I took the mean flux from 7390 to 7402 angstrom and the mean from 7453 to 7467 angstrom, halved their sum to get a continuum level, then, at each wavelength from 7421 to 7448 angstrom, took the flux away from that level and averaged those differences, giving 0.09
